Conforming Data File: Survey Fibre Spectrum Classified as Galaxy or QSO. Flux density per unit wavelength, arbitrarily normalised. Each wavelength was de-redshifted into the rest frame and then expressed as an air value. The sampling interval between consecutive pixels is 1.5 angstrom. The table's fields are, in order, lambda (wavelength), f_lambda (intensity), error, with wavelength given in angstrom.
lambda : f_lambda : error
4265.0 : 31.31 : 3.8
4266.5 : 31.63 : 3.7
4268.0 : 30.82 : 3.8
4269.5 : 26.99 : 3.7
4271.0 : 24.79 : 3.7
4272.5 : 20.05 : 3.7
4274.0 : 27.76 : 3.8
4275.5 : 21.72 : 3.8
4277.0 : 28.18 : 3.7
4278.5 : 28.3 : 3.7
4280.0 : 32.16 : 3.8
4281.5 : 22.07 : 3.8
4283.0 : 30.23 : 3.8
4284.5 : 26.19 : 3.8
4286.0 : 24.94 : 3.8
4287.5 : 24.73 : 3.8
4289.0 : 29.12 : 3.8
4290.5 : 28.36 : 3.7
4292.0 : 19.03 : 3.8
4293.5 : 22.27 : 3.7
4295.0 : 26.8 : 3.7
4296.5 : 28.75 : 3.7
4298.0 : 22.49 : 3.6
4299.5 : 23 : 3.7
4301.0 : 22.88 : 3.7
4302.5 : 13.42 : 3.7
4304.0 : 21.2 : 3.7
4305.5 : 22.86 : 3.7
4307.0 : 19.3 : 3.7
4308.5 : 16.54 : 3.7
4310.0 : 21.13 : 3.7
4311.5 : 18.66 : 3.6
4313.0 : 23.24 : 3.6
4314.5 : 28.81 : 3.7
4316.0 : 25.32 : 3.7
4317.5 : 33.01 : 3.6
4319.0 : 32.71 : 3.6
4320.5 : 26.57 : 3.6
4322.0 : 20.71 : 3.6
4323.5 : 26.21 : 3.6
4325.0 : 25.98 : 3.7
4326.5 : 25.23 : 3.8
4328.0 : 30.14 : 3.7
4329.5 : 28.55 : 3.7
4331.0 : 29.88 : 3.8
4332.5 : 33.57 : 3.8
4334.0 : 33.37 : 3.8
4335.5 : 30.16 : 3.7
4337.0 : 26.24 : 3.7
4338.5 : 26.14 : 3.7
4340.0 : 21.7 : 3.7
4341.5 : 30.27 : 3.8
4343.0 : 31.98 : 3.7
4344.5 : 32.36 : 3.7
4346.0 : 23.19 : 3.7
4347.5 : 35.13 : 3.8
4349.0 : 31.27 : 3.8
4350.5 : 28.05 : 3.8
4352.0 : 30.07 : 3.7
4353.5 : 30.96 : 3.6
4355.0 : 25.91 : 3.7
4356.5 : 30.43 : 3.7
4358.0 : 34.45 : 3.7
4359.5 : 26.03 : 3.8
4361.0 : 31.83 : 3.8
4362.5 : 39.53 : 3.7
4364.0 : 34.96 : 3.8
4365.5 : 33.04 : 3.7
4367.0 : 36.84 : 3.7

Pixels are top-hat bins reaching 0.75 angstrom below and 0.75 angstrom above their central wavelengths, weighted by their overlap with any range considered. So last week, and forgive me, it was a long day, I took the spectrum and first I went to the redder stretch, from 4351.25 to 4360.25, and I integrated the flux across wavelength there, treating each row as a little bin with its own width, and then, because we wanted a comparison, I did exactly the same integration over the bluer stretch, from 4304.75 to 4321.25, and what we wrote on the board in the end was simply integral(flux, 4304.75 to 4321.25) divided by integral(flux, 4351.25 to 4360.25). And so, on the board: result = 1.5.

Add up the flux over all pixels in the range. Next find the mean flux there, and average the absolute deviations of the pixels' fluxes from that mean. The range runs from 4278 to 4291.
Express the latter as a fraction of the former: 0.0103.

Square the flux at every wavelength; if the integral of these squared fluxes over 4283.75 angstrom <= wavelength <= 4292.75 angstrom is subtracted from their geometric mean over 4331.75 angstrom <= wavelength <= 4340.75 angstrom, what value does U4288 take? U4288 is -5106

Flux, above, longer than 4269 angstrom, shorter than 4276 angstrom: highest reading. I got 27.76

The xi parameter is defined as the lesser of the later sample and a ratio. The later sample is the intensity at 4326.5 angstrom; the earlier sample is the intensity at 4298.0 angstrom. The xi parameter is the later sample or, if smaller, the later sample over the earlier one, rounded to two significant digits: 1.1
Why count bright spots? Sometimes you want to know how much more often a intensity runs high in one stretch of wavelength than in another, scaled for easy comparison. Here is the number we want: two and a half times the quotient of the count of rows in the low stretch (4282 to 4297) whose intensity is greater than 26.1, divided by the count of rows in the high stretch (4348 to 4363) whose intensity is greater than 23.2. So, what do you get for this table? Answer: 1.5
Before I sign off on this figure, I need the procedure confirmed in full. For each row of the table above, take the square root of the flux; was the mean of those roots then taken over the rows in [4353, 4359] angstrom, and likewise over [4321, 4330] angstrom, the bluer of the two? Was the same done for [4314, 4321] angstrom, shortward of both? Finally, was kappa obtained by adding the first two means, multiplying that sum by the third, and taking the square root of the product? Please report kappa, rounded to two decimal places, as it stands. 7.57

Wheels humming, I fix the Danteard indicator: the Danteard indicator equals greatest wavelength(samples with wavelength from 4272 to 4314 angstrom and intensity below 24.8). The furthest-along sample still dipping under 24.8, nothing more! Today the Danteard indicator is 4313.0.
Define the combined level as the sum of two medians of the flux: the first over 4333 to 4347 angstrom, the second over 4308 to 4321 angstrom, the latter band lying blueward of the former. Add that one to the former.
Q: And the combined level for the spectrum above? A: 55.5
